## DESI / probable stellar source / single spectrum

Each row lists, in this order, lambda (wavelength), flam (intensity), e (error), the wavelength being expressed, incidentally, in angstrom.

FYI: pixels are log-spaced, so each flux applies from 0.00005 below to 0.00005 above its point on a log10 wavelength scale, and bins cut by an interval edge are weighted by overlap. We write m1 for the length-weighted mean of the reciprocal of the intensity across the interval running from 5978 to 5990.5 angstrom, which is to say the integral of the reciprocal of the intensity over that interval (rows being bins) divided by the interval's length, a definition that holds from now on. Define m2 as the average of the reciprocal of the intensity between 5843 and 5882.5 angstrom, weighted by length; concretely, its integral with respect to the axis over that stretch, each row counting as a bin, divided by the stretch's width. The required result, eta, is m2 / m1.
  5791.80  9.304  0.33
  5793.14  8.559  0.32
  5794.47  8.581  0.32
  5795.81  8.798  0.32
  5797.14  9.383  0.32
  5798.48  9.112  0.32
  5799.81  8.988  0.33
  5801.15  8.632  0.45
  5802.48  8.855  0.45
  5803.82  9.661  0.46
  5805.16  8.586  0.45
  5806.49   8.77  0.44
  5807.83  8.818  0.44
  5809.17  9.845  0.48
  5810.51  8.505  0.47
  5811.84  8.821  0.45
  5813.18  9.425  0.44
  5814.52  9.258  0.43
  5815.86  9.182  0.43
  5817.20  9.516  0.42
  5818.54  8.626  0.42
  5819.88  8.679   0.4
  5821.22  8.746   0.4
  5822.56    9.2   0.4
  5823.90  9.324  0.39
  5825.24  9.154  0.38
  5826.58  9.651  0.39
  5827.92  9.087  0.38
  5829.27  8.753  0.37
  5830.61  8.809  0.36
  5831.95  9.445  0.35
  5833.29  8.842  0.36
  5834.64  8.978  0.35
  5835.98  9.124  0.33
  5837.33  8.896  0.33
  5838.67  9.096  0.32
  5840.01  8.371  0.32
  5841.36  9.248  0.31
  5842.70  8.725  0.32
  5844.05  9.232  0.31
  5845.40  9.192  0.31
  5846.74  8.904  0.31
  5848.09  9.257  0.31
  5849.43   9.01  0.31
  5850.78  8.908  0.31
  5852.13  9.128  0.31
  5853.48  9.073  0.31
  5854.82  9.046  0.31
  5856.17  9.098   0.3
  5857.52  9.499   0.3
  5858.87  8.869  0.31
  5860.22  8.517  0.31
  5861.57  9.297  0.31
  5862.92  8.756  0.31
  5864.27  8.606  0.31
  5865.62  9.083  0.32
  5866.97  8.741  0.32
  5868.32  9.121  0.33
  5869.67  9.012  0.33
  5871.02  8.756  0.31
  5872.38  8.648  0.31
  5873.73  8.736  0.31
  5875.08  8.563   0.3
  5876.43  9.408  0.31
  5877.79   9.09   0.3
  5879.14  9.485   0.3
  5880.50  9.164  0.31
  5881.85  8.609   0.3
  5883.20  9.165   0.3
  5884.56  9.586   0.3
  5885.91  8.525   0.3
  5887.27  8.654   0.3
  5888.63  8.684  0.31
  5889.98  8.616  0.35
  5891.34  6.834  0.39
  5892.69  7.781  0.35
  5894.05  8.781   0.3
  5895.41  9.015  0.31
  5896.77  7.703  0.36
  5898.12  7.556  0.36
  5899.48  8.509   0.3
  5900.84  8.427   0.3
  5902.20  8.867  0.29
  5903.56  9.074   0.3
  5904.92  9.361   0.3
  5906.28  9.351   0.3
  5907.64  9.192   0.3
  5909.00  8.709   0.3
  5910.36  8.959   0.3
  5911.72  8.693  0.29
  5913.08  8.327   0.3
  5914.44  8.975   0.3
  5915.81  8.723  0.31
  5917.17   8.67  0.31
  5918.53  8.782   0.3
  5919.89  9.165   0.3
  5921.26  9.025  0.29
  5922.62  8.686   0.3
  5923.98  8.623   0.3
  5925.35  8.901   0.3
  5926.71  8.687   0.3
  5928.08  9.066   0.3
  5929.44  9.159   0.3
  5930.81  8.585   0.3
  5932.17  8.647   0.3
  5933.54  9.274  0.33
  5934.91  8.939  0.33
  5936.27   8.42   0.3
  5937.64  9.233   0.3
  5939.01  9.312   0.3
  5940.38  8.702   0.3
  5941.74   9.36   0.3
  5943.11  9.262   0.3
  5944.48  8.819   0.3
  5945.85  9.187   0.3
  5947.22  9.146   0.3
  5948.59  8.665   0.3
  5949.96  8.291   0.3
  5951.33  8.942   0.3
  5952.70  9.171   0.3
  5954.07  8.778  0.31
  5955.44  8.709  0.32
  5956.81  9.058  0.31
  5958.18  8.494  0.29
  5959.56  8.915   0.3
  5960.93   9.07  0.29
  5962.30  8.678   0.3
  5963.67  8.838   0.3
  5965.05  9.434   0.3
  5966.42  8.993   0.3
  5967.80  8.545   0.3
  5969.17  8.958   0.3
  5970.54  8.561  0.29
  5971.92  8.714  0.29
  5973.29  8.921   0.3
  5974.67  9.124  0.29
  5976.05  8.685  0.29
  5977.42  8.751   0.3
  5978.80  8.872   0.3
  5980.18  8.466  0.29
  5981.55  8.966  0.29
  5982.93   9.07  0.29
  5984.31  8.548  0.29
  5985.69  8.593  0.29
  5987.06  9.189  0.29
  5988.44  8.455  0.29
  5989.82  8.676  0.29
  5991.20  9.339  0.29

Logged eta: 0.97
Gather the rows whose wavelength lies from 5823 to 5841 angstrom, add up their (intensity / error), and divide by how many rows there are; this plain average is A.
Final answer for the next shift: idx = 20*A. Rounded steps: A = 25.5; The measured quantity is 509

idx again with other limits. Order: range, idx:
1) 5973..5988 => 604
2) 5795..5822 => 441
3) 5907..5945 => 589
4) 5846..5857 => 587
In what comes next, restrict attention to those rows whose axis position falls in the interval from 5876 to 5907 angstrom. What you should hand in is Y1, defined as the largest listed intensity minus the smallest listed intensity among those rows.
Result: 2.75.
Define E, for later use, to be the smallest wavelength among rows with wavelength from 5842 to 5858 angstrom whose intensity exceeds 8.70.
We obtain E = 5842.70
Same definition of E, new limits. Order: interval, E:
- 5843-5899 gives 5844.05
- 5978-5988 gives 5978.80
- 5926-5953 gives 5928.08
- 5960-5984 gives 5960.93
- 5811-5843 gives 5811.84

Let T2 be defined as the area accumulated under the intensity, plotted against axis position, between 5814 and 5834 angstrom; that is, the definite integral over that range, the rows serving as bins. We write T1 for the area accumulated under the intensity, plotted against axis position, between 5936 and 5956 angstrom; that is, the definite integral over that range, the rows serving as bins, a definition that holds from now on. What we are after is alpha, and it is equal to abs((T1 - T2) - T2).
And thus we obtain 184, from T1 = 179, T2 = 182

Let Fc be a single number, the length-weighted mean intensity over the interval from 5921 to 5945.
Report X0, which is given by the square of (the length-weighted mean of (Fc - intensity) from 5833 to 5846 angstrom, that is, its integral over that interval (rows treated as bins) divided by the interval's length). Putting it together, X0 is 0.0020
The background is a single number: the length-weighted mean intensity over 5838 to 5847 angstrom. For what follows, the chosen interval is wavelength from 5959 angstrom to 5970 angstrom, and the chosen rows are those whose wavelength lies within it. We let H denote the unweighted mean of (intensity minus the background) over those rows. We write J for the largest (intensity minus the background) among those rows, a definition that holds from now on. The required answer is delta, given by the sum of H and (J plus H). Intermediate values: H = -0.04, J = 0.46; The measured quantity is 0.37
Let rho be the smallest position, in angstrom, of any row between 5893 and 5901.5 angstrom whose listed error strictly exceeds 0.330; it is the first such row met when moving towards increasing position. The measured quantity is 5896.77 angstrom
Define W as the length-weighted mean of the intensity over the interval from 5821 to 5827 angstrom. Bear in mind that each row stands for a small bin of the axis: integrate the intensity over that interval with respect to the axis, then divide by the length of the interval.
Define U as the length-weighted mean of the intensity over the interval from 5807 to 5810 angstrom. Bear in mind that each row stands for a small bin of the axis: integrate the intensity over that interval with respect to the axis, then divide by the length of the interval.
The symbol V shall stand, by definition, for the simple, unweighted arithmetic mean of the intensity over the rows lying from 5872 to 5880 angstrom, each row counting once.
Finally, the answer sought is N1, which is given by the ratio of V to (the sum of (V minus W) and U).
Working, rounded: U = 9.23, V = 8.99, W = 9.24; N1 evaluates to 1.000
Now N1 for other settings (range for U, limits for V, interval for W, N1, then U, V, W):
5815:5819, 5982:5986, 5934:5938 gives 0.969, 9.14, 8.74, 8.86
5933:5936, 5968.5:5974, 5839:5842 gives 0.980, 9.01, 8.79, 8.84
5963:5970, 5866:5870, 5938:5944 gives 1.024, 8.95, 8.96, 9.15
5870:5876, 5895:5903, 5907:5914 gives 1.007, 8.73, 8.35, 8.79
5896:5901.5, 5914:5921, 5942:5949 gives 1.124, 8.07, 8.86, 9.04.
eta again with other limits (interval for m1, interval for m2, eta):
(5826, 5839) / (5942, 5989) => 1.02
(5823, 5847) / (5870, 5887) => 1.01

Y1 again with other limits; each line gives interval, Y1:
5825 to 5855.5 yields 1.28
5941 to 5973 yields 1.14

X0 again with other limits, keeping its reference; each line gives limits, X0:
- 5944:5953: 0.0025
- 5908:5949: 0.0012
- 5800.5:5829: 0.0173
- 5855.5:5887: 0.0015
